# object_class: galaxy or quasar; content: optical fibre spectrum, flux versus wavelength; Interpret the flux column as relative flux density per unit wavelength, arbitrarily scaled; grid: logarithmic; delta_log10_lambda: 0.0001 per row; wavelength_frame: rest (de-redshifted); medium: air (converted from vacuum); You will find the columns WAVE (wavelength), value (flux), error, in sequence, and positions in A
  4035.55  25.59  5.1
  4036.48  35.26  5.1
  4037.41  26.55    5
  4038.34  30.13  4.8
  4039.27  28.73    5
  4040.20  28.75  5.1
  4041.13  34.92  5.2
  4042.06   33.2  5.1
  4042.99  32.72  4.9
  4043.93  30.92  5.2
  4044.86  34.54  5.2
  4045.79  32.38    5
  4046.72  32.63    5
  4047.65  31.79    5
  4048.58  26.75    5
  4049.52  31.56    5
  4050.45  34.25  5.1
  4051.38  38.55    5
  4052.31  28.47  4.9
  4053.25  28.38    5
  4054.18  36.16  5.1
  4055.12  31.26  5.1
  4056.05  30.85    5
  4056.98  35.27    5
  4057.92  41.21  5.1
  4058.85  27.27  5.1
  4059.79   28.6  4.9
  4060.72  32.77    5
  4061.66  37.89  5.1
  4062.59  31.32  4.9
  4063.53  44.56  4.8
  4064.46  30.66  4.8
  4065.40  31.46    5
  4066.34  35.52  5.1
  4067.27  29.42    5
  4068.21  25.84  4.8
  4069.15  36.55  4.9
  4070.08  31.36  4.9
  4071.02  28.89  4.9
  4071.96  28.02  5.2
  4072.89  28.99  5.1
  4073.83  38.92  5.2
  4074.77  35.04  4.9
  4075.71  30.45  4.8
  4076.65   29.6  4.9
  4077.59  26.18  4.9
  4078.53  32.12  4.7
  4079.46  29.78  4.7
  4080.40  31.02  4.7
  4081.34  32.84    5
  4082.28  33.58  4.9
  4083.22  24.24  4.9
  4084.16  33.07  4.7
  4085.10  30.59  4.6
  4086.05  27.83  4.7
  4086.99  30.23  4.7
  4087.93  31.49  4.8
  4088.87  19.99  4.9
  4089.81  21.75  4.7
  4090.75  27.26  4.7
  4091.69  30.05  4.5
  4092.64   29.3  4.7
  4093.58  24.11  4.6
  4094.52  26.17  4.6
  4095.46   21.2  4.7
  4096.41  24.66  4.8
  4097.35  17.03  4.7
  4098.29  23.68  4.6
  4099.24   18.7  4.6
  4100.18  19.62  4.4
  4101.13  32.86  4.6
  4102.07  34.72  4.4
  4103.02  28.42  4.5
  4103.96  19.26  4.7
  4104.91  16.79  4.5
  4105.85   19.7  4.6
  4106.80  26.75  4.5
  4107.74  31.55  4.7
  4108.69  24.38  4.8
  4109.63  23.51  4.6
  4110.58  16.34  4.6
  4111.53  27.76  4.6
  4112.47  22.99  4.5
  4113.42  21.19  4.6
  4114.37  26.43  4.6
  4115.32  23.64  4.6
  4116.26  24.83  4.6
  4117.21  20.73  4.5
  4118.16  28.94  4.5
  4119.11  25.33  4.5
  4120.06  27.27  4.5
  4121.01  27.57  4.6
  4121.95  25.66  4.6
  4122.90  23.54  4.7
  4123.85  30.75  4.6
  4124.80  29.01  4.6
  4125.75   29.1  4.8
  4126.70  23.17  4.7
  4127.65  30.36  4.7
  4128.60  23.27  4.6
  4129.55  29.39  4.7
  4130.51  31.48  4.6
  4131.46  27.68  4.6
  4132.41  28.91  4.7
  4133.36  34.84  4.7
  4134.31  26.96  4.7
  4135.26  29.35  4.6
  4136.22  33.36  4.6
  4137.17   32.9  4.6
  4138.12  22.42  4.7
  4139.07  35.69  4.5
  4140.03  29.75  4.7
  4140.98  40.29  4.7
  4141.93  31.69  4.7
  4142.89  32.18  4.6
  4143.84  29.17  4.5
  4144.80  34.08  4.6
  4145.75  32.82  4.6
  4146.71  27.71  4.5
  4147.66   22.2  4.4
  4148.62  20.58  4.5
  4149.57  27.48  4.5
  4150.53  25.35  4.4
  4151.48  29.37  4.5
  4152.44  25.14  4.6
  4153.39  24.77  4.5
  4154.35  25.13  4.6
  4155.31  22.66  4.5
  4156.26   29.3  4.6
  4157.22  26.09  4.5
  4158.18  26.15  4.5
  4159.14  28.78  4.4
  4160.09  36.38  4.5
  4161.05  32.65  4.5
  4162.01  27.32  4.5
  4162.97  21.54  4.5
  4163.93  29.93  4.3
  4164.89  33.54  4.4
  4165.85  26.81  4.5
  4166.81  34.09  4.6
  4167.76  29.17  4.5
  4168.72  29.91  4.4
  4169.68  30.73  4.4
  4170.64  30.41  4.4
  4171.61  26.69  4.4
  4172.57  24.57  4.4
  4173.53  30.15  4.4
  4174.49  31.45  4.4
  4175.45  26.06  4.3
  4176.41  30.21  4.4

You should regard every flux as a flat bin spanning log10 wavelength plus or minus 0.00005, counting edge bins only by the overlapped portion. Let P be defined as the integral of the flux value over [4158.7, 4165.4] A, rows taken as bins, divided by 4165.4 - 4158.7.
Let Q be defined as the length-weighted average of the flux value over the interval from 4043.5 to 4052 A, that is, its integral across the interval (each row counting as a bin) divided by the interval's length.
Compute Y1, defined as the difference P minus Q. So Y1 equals -3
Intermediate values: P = 30.0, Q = 33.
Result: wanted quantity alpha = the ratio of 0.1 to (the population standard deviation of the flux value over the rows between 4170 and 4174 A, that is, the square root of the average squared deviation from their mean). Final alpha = 0.041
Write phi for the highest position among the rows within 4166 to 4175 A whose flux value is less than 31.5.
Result 4174.49 A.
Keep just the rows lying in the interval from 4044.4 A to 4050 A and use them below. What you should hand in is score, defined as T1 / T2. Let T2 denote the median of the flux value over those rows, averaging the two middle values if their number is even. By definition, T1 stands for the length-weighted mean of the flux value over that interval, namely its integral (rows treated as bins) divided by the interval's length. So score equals 0.99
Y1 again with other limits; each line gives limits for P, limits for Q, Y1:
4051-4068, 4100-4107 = 8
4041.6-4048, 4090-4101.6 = 8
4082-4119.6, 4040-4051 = -7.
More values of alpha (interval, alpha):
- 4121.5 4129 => 0.032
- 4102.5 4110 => 0.021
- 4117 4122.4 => 0.038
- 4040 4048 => 0.057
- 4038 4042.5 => 0.040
